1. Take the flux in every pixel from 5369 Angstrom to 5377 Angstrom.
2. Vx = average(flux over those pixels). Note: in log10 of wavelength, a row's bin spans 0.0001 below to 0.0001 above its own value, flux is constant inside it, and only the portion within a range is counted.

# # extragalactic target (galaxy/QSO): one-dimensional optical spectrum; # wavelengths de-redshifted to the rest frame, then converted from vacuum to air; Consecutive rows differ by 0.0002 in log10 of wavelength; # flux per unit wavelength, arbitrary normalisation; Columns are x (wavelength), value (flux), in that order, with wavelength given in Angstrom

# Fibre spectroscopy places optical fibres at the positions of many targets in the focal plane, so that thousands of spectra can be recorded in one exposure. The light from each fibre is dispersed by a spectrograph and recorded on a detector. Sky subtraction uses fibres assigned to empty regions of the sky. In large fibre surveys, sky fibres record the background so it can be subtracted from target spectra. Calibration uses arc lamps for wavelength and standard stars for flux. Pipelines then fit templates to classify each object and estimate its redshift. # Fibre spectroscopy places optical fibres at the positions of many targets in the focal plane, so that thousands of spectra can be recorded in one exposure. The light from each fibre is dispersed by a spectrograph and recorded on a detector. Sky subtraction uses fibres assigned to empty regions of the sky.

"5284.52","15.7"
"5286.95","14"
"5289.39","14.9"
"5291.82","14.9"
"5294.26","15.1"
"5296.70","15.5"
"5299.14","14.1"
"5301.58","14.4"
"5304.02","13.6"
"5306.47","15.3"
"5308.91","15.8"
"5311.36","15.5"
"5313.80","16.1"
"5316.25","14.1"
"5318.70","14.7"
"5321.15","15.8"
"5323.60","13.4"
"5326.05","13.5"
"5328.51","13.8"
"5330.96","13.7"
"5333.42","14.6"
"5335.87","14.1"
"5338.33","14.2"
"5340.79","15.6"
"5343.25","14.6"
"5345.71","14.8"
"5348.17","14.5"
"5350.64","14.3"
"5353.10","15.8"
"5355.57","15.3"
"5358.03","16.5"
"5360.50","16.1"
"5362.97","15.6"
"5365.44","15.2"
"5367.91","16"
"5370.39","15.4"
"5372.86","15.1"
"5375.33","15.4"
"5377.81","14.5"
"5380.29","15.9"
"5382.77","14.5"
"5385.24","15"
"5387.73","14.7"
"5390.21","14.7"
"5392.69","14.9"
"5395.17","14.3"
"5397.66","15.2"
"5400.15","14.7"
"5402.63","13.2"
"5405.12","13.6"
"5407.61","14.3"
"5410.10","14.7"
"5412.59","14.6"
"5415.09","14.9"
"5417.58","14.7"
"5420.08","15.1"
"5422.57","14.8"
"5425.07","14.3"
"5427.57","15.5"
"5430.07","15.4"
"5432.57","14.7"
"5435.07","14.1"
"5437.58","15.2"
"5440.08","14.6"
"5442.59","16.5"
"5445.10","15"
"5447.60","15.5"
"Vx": 15.3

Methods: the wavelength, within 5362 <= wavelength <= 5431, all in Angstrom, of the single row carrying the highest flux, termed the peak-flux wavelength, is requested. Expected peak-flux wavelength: 5367.91 Angstrom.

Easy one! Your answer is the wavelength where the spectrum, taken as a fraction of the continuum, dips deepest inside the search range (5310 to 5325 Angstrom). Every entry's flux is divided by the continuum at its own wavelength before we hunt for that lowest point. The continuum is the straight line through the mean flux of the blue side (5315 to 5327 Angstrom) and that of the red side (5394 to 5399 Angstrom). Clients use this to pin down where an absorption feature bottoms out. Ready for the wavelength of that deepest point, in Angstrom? 5323.60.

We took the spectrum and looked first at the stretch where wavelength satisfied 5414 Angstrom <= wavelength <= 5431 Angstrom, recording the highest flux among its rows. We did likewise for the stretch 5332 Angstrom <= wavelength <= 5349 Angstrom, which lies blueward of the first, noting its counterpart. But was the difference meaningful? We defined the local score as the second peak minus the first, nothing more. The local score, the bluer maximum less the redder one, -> 0.1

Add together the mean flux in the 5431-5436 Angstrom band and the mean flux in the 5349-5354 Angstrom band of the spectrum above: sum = 29.4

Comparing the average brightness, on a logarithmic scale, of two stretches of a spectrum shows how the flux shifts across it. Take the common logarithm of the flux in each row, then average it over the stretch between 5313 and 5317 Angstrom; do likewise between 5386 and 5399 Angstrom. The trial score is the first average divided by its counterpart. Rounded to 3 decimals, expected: 1.008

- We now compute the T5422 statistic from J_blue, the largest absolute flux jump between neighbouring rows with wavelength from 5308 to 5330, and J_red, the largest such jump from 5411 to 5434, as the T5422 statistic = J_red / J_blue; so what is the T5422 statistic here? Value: 0.50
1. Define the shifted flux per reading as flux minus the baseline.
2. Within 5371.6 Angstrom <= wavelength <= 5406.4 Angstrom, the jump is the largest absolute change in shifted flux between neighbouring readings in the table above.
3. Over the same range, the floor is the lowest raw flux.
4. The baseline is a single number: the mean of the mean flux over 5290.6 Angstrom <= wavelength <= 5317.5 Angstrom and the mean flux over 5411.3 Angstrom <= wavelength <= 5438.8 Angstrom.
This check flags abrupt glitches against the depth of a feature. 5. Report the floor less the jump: 11.7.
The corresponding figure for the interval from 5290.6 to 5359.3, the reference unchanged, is 11.0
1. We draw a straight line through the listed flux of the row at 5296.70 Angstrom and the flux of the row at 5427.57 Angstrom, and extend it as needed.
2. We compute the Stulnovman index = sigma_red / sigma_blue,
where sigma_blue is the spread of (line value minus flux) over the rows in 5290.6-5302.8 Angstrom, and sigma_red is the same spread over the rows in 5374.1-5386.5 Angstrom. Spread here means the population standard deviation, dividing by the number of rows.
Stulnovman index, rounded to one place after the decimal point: 1.1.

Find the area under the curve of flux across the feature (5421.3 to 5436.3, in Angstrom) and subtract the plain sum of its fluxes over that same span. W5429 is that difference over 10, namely 13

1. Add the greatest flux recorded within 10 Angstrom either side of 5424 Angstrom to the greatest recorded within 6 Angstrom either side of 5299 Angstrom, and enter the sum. 31.0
